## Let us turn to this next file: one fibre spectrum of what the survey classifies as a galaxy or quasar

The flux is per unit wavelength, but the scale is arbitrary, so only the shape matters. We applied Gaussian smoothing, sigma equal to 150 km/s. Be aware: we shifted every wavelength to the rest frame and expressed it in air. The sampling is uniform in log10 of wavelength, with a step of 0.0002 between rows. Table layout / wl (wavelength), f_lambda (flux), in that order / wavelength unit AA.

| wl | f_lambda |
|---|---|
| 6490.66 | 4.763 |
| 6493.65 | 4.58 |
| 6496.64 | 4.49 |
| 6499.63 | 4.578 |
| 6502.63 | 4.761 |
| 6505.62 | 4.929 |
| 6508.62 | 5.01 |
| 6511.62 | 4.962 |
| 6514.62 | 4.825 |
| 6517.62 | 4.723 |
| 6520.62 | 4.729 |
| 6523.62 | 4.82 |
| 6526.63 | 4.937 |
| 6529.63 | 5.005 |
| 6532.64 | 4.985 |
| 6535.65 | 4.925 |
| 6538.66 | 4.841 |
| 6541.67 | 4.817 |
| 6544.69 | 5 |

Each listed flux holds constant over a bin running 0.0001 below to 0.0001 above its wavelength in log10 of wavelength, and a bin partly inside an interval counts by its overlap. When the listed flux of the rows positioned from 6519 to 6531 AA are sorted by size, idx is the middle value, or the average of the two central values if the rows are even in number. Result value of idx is 4.88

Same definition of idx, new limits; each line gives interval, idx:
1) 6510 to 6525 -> 4.82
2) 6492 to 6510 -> 4.67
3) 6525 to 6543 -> 4.93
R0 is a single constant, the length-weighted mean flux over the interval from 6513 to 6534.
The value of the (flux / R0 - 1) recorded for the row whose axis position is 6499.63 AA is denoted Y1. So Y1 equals -0.06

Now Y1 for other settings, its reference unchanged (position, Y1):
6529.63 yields 0.03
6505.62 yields 0.01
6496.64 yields -0.08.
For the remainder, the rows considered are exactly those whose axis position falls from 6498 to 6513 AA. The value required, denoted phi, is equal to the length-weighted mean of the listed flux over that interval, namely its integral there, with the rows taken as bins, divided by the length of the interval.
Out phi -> 4.84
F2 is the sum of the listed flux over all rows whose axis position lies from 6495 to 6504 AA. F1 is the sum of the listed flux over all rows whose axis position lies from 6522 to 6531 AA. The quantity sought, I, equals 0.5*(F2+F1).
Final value 14.30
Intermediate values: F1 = 14.8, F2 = 13.8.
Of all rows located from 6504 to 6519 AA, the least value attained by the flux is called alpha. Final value 4.723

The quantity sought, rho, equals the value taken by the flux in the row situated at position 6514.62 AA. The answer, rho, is 4.825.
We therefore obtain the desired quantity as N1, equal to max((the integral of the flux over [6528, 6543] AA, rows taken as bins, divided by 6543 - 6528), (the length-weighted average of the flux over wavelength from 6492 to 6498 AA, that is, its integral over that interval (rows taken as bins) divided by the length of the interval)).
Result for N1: 4.92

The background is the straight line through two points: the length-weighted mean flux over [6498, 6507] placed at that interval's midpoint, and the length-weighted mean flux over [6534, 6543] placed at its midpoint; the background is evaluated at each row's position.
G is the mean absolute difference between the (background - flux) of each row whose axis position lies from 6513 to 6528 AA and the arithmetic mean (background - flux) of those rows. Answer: 0.06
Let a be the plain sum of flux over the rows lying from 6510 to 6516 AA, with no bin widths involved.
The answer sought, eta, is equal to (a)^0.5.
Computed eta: 3.13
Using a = 9.8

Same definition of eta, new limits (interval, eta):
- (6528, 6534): 3.16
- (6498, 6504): 3.06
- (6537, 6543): 3.11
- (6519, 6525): 3.09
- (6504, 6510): 3.15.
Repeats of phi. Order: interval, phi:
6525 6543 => 4.92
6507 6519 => 4.88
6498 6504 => 4.66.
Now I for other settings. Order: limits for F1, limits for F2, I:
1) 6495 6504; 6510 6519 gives 14.17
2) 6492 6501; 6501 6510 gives 14.17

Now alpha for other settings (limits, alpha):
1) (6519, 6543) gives 4.729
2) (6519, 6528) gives 4.729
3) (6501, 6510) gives 4.761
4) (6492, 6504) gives 4.49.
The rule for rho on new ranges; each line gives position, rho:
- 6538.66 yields 4.841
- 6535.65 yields 4.925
